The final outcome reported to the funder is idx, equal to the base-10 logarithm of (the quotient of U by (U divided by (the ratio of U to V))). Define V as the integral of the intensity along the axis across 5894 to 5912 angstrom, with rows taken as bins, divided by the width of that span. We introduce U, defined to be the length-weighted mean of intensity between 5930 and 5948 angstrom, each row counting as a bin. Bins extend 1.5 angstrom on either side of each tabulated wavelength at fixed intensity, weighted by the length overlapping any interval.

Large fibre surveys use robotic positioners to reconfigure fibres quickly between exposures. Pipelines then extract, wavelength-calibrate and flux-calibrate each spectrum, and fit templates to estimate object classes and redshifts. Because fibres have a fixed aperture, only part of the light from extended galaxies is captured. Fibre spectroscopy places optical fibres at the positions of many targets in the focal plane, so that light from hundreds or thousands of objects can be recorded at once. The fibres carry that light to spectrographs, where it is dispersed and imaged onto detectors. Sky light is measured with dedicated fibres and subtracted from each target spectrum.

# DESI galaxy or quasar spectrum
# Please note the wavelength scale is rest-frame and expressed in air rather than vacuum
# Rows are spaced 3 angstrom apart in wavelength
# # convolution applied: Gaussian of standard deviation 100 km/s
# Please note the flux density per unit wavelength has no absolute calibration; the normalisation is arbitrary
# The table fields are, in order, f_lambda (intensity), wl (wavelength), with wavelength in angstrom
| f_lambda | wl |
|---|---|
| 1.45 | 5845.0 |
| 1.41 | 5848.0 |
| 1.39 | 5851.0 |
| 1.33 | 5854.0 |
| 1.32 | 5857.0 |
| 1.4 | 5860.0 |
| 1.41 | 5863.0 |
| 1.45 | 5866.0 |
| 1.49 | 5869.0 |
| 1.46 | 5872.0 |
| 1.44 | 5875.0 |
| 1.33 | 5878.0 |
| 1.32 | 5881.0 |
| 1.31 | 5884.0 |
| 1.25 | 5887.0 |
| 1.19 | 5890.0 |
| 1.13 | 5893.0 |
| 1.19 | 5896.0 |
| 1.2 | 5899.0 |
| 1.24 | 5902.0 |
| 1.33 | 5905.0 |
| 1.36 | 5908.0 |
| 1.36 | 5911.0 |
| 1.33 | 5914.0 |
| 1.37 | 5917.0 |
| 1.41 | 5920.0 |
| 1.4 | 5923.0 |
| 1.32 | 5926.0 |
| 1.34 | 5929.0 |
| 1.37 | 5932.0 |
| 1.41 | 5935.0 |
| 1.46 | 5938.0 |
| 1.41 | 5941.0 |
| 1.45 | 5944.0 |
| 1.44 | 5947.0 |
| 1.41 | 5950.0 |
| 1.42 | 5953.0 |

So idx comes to 0.05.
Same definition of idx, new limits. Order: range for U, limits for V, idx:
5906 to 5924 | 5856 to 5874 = -0.02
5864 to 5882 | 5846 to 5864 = 0.01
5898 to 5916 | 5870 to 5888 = -0.02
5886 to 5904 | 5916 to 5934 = -0.06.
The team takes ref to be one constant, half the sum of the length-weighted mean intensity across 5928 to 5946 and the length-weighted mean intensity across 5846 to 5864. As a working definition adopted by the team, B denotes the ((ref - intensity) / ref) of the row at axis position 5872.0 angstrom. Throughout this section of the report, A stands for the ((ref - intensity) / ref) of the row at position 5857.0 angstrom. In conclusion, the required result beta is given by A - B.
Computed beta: 0.10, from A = 0.05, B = -0.05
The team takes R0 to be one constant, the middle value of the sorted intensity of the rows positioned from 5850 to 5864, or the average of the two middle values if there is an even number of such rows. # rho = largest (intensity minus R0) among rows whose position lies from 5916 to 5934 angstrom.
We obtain 0.02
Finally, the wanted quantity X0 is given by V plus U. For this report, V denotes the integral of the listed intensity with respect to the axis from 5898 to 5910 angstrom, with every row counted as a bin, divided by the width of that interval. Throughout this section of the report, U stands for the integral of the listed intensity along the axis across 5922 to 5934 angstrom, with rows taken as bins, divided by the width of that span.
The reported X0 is 2.65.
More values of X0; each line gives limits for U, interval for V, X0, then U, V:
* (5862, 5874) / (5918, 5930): 2.82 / 1.45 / 1.37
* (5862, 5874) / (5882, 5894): 2.68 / 1.45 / 1.23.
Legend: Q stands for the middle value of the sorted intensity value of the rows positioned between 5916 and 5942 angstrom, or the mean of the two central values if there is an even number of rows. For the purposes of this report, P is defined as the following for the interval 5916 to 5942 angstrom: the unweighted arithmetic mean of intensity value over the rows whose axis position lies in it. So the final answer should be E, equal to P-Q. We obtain -0.012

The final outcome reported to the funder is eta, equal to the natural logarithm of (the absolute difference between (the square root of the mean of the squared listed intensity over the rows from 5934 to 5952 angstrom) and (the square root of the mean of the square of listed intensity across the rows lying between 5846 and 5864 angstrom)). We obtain -2.9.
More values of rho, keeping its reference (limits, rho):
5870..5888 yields 0.07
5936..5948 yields 0.07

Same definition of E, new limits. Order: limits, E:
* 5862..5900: 0.001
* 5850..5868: -0.012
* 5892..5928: -0.027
